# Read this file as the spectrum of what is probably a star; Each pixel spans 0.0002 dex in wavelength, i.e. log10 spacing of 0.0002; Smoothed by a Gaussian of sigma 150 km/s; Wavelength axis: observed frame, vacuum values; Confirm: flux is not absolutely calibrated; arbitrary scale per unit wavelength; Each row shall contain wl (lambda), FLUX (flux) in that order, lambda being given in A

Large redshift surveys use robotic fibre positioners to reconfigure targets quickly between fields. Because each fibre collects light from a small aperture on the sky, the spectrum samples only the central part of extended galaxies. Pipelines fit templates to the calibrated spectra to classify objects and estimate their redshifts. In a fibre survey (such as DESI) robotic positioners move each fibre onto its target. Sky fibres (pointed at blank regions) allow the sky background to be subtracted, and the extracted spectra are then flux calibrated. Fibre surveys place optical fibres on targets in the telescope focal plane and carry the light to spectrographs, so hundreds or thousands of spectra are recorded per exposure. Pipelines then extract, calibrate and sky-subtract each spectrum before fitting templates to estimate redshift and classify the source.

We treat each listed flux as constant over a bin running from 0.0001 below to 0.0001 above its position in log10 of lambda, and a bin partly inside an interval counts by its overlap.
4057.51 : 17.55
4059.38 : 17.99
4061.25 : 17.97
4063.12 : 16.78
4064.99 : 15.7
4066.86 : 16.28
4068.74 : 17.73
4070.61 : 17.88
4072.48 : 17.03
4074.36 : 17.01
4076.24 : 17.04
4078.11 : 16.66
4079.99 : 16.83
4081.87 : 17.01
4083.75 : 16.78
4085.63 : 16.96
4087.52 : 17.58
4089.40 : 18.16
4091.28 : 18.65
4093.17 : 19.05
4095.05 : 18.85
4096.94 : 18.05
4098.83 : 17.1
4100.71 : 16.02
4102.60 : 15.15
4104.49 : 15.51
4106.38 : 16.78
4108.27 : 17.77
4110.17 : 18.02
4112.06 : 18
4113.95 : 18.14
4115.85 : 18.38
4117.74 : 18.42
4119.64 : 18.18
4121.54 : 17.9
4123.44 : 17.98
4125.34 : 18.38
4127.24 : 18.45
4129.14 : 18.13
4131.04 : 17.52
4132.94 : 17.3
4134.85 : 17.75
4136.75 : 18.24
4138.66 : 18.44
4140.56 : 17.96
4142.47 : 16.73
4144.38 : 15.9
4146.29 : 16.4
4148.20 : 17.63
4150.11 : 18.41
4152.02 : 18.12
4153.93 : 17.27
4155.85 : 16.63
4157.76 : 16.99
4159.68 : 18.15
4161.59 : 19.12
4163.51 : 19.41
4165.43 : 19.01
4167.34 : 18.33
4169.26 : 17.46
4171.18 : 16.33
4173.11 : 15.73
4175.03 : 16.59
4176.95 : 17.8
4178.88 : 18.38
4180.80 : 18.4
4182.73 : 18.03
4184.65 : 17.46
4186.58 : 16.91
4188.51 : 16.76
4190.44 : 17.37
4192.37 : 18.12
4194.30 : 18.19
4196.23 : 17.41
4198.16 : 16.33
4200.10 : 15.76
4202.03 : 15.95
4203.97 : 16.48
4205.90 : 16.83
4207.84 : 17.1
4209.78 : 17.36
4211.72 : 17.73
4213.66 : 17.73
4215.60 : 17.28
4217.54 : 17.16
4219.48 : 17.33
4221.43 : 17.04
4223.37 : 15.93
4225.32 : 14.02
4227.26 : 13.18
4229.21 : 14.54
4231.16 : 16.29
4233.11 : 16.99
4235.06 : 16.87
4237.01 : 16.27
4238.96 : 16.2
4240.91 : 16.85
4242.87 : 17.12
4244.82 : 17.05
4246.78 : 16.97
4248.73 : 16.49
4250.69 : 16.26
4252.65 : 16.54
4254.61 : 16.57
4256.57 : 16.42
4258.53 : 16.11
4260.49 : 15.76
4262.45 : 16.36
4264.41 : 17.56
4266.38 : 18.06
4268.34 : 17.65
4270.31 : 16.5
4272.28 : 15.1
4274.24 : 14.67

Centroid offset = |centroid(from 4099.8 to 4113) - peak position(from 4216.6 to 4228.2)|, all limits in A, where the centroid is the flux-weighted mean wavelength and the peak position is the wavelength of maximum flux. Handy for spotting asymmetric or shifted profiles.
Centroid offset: 112.9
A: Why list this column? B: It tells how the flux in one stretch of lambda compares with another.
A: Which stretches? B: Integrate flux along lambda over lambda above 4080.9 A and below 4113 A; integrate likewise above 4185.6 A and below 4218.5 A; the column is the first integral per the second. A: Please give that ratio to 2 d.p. 0.99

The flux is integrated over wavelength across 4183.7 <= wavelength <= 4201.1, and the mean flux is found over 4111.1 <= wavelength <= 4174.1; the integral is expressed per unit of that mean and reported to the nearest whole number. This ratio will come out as 17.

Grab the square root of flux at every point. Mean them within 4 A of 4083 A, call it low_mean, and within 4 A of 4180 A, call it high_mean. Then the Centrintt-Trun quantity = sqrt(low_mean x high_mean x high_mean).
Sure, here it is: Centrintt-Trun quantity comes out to 8.6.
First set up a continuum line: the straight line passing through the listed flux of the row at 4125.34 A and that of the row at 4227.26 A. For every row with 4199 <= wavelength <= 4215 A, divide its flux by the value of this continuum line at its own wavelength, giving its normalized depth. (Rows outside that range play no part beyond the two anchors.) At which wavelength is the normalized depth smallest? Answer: 4200.10 A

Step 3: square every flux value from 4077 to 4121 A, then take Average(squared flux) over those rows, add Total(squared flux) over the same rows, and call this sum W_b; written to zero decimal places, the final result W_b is 7359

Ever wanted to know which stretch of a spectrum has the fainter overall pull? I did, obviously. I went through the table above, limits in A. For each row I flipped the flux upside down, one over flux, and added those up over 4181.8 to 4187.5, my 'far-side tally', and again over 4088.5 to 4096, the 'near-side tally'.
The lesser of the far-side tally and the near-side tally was 0.17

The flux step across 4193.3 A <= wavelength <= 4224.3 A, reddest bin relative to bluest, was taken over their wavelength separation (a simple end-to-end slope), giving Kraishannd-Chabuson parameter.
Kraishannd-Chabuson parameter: -0.078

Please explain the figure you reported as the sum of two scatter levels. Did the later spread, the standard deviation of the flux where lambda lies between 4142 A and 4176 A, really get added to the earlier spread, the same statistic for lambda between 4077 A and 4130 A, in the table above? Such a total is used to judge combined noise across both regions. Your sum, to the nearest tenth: 2.1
